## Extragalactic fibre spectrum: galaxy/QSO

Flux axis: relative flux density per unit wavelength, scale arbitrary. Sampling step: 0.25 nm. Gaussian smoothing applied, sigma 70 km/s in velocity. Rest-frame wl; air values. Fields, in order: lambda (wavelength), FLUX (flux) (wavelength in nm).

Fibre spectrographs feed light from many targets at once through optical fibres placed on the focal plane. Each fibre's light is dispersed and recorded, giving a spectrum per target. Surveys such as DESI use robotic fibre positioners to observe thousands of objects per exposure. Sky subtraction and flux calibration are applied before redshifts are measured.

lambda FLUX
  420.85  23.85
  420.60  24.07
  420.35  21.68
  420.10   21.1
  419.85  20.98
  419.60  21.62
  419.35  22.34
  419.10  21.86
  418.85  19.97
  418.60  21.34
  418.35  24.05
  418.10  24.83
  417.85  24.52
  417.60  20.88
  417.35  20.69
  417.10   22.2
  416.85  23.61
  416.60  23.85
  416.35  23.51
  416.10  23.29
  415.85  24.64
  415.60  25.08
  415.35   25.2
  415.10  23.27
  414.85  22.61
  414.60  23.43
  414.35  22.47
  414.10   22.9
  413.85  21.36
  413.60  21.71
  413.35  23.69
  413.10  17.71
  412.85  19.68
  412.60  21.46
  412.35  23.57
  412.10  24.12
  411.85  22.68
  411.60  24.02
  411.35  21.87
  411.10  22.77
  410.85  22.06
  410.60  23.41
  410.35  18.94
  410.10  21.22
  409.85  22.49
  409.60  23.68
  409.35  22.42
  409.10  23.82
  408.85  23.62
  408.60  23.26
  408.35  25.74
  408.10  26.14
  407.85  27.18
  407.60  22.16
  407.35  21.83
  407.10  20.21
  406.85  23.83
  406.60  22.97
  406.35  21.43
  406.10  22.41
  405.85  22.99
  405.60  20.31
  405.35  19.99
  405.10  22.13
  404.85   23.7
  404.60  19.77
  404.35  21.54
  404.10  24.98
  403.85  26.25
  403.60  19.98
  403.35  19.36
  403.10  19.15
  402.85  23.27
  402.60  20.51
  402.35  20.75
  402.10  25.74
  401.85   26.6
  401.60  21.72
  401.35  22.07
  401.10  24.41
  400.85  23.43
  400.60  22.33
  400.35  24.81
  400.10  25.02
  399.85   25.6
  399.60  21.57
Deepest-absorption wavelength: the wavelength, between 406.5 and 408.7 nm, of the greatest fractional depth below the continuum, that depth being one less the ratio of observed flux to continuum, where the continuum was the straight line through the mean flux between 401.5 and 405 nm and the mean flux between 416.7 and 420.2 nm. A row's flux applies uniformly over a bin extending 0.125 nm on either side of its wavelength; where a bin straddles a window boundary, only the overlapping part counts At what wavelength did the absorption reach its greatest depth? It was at 407.10 nm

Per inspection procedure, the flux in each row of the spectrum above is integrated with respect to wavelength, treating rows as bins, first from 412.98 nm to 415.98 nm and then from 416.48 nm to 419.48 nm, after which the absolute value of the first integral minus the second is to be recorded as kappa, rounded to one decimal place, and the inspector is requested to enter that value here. 1.0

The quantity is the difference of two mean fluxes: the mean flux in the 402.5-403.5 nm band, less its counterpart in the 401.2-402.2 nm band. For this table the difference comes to -3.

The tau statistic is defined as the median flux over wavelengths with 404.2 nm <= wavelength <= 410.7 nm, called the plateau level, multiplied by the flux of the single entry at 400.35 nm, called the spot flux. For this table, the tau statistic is 557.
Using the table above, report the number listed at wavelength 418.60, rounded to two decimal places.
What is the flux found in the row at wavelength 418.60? 21.34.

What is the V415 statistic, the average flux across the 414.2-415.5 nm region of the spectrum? 23.4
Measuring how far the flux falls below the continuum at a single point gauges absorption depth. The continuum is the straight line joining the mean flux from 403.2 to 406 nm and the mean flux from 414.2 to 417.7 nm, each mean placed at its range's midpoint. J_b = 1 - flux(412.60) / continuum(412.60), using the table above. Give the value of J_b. 0.06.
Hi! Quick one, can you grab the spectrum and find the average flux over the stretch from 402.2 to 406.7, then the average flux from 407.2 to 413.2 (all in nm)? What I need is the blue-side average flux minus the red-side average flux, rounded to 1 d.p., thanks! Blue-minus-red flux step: -1.0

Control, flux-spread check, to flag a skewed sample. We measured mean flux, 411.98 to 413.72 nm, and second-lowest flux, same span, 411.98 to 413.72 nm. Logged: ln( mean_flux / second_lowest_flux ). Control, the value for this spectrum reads 0.10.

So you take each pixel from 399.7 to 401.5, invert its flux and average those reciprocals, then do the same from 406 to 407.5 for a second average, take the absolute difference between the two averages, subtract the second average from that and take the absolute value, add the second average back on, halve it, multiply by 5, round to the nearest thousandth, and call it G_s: 0.218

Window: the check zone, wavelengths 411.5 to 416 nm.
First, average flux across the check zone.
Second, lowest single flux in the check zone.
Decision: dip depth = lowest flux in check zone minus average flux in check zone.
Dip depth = -5.0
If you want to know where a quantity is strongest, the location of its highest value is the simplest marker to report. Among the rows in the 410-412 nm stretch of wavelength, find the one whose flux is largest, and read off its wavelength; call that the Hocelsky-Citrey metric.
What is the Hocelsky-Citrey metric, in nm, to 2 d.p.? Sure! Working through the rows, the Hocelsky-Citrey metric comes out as 411.60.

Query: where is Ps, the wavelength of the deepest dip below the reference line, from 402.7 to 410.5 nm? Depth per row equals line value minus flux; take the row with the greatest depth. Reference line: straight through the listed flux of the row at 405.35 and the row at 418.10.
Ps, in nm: 410.35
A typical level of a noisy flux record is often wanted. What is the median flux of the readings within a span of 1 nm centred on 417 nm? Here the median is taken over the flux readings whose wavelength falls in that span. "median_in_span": 22.9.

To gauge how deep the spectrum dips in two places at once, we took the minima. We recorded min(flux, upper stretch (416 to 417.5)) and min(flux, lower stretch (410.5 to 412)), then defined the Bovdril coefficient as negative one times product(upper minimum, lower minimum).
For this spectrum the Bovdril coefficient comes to -452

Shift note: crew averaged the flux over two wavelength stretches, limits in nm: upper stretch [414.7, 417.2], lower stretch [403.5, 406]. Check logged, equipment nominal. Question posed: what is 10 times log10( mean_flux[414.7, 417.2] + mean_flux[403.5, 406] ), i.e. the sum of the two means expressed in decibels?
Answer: 16.6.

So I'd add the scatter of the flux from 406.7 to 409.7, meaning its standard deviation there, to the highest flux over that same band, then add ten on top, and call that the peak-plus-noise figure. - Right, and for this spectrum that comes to 39.1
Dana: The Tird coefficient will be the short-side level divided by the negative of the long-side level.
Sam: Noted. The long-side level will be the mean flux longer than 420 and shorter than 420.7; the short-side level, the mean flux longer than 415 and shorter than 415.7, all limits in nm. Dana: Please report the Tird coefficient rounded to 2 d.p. -1.10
